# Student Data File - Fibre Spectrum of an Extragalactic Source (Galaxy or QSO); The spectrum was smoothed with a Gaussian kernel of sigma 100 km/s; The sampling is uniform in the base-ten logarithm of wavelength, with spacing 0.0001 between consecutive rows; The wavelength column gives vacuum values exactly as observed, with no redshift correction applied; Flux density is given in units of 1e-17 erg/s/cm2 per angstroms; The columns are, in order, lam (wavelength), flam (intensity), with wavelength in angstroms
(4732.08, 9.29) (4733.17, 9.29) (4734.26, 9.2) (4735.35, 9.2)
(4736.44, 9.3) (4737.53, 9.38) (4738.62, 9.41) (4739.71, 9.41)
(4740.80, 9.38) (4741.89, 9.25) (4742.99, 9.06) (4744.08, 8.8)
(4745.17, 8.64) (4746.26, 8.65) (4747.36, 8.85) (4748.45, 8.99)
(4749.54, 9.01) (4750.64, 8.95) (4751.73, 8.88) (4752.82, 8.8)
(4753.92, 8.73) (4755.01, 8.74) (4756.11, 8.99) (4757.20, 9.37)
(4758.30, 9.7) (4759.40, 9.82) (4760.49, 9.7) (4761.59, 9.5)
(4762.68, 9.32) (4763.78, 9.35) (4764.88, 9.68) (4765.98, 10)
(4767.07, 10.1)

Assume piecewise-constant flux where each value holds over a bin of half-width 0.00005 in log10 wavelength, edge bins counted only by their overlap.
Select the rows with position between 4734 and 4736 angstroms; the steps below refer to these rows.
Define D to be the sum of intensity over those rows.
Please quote 18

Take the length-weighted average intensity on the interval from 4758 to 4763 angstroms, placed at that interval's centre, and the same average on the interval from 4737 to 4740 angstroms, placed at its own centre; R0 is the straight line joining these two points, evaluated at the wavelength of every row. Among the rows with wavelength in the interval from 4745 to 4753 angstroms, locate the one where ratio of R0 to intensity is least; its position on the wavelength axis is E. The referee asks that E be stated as 4749.54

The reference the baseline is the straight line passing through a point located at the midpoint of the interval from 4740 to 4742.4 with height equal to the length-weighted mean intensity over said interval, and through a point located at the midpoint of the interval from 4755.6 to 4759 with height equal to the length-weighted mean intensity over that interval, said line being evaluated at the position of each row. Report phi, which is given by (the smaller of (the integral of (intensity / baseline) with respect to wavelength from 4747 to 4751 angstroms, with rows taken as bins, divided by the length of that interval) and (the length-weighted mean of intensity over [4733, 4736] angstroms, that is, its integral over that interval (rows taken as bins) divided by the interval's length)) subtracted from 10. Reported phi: 9.04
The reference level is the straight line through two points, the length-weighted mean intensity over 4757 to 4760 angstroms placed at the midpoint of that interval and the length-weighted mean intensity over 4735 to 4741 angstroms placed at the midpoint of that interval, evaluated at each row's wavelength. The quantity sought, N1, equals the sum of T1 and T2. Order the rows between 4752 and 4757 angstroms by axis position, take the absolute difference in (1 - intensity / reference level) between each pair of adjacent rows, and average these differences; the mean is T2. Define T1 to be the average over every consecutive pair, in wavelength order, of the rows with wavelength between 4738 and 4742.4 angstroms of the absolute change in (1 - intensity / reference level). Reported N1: 0.019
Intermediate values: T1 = 0.007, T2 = 0.0113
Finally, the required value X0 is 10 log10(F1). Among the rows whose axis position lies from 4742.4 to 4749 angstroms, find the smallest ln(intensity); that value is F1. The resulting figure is 3.34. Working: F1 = 2.16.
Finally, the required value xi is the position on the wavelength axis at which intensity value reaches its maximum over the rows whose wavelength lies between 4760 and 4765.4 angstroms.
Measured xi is 4760.49 angstroms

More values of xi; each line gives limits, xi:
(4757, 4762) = 4759.40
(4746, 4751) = 4749.54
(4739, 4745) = 4739.71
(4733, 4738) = 4737.53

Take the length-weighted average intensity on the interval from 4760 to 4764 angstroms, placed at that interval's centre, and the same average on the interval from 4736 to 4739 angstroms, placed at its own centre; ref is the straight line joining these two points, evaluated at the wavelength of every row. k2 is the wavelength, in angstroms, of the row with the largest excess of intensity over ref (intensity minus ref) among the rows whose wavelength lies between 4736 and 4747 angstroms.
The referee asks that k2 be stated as 4738.62 angstroms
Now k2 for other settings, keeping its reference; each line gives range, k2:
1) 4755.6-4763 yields 4759.40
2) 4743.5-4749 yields 4748.45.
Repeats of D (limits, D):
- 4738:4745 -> 55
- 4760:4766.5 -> 58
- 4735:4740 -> 47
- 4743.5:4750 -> 53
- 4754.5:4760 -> 47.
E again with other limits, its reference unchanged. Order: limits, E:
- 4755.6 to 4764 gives 4759.40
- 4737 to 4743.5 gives 4738.62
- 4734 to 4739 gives 4738.62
